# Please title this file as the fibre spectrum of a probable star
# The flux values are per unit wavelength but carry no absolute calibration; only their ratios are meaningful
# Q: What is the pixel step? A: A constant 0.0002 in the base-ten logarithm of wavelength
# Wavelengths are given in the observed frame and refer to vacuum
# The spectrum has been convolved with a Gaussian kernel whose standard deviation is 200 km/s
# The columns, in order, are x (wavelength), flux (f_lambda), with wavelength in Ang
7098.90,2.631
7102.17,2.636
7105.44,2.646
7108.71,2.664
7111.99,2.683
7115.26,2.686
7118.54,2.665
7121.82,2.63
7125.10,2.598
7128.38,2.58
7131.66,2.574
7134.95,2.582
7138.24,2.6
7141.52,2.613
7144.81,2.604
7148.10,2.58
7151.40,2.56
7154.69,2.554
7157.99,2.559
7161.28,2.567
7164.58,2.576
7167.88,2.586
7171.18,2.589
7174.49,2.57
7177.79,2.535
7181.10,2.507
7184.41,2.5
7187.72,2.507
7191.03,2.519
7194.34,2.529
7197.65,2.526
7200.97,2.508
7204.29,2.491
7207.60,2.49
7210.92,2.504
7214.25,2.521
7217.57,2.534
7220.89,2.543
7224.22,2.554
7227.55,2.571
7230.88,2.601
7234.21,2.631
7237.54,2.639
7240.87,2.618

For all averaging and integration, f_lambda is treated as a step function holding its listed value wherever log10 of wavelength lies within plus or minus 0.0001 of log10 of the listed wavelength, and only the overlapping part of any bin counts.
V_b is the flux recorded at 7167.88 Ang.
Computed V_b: 2.586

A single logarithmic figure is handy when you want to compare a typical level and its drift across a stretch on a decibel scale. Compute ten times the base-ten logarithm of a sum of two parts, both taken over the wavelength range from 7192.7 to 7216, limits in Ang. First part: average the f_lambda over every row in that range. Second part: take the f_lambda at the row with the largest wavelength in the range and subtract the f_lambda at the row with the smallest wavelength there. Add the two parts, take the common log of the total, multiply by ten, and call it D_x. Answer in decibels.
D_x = 3.98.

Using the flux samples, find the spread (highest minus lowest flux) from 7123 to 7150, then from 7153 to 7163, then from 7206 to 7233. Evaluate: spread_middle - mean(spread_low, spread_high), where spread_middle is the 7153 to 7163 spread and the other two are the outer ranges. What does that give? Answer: -0.062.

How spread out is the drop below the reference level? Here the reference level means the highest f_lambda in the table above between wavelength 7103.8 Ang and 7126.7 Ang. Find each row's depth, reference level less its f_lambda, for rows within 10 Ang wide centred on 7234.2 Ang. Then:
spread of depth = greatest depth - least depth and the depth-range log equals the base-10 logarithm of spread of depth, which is -1.4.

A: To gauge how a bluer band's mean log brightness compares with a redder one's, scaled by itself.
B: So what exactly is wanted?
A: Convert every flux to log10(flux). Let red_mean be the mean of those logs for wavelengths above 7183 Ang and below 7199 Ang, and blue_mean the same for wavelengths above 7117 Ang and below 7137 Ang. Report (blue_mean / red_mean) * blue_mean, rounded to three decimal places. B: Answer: 0.431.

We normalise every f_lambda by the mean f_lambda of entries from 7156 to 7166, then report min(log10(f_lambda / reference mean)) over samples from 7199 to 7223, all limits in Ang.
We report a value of -0.013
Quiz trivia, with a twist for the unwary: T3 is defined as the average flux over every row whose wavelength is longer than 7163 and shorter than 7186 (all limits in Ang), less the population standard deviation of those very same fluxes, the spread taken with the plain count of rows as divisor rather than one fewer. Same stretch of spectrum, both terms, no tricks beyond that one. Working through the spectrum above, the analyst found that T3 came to 2.52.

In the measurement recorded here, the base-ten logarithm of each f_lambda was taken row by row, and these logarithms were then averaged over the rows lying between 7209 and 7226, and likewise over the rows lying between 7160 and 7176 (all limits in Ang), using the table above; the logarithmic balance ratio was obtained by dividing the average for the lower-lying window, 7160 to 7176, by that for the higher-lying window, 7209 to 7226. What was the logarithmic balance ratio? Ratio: 1.02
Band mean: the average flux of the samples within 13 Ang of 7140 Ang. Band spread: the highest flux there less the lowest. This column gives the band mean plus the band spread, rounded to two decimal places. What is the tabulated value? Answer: 2.64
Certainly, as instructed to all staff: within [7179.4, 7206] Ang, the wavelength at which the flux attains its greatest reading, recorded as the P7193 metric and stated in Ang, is 7194.34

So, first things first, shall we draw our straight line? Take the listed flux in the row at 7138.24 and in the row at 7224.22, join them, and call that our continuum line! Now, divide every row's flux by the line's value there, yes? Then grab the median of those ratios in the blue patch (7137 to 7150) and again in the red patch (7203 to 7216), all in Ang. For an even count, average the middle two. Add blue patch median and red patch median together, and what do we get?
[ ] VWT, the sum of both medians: 1.98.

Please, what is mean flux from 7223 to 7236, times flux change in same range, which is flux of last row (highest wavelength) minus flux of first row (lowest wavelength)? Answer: 0.20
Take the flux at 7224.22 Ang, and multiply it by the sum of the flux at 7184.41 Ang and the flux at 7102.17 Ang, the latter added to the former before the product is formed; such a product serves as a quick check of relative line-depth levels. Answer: 13.1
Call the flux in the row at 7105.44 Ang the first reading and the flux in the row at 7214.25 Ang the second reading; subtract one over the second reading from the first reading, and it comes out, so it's 2.25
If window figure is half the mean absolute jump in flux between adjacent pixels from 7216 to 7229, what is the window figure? 0.0062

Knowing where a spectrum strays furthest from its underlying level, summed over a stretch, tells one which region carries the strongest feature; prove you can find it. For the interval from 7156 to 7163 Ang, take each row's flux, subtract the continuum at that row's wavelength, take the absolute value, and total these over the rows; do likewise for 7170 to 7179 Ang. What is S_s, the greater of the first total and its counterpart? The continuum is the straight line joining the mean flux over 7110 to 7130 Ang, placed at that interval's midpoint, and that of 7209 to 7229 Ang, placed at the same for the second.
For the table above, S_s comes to 0.07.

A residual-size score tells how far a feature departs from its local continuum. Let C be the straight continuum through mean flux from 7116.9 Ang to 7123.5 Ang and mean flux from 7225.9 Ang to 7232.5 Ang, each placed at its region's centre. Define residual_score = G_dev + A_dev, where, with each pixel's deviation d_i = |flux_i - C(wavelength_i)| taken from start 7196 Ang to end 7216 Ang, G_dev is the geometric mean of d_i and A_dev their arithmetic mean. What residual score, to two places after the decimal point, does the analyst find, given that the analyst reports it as 0.18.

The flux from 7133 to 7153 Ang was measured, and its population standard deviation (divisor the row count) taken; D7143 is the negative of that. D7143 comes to -0.0177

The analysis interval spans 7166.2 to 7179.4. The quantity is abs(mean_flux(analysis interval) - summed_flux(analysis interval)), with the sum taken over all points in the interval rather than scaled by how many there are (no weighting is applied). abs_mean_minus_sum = 7.71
